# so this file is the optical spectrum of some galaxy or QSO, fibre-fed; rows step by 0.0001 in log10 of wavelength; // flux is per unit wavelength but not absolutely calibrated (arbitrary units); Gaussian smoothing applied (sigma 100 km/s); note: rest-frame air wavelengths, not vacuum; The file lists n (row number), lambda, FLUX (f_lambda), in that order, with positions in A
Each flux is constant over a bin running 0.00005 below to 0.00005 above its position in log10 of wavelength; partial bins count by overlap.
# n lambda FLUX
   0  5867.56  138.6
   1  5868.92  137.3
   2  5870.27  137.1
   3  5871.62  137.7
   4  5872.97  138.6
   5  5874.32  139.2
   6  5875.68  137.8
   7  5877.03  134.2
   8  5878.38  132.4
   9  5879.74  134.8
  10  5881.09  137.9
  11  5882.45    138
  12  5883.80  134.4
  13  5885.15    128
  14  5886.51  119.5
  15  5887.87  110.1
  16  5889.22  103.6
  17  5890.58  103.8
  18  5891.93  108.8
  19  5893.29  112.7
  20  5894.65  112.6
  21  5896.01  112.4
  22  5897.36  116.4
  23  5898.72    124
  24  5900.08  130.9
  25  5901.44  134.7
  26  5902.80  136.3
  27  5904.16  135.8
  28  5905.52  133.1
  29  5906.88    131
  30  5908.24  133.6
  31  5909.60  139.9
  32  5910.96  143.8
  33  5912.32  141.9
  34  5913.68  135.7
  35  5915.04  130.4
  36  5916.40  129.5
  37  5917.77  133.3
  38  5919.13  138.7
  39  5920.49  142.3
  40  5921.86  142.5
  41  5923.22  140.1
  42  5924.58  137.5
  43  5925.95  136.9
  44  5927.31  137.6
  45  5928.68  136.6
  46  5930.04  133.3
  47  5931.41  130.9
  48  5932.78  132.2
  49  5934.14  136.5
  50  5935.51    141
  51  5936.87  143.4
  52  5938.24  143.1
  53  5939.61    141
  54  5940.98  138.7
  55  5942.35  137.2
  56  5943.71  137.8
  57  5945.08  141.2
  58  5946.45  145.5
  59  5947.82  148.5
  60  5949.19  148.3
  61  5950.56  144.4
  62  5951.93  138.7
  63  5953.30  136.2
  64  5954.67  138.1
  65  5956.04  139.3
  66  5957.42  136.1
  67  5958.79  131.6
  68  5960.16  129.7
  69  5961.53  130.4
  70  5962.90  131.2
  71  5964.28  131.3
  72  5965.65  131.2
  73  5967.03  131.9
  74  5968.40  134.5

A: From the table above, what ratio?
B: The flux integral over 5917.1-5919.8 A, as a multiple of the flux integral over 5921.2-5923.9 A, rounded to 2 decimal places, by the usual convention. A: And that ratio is 0.96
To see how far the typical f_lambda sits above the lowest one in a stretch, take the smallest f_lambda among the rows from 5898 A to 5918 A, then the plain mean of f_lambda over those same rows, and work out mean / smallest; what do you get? 1.08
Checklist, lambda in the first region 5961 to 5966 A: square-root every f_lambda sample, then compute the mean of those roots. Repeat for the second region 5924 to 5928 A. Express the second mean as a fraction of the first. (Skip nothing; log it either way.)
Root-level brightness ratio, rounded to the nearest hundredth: 1.02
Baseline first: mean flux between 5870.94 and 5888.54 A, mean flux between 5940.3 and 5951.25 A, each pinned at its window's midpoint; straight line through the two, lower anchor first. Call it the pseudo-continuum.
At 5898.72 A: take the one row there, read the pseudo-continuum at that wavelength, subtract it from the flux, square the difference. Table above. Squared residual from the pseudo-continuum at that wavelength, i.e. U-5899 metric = 131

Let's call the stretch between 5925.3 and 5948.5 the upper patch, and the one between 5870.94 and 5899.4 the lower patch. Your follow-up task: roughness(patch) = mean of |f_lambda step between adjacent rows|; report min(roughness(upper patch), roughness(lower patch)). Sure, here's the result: 2.34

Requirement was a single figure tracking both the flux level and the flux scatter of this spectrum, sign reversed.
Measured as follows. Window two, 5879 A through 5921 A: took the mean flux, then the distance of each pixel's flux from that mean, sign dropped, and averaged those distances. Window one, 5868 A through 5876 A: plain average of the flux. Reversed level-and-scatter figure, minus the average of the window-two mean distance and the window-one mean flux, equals -74.0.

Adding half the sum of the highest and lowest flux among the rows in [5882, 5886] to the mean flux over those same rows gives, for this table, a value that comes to 266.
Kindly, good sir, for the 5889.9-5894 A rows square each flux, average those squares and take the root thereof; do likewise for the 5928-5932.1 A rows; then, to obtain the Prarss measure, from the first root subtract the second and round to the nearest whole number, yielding -25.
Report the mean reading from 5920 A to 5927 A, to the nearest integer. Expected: 140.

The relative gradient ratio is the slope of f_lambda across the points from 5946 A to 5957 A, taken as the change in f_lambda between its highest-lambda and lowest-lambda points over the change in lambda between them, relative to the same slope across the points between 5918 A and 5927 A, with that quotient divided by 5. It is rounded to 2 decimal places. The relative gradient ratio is 0.49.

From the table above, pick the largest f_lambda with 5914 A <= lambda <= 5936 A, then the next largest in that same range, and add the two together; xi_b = 285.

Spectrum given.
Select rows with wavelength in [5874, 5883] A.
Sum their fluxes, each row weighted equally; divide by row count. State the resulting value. 136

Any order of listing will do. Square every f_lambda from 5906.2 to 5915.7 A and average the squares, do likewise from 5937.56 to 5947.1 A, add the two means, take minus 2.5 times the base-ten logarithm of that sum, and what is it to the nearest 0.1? -11.5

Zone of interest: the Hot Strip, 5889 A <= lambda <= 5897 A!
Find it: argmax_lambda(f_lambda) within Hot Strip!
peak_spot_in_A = 5893.29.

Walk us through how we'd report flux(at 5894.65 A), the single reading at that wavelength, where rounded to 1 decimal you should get 112.6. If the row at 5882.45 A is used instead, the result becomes 138.0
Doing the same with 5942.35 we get 137.2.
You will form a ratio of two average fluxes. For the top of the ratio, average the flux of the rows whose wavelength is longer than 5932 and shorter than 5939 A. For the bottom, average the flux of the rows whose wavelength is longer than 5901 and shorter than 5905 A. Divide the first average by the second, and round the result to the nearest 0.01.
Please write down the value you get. 1.03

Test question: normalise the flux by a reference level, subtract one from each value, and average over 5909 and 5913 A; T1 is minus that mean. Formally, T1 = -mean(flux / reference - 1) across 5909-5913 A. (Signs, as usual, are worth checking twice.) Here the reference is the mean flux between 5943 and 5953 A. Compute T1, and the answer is 0.01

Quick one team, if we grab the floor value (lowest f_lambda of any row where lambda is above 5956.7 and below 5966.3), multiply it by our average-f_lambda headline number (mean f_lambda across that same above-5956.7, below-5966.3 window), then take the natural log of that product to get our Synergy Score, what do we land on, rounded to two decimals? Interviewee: 9.75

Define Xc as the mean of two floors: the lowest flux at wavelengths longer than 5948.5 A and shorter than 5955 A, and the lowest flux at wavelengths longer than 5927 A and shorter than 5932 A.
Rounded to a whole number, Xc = 134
